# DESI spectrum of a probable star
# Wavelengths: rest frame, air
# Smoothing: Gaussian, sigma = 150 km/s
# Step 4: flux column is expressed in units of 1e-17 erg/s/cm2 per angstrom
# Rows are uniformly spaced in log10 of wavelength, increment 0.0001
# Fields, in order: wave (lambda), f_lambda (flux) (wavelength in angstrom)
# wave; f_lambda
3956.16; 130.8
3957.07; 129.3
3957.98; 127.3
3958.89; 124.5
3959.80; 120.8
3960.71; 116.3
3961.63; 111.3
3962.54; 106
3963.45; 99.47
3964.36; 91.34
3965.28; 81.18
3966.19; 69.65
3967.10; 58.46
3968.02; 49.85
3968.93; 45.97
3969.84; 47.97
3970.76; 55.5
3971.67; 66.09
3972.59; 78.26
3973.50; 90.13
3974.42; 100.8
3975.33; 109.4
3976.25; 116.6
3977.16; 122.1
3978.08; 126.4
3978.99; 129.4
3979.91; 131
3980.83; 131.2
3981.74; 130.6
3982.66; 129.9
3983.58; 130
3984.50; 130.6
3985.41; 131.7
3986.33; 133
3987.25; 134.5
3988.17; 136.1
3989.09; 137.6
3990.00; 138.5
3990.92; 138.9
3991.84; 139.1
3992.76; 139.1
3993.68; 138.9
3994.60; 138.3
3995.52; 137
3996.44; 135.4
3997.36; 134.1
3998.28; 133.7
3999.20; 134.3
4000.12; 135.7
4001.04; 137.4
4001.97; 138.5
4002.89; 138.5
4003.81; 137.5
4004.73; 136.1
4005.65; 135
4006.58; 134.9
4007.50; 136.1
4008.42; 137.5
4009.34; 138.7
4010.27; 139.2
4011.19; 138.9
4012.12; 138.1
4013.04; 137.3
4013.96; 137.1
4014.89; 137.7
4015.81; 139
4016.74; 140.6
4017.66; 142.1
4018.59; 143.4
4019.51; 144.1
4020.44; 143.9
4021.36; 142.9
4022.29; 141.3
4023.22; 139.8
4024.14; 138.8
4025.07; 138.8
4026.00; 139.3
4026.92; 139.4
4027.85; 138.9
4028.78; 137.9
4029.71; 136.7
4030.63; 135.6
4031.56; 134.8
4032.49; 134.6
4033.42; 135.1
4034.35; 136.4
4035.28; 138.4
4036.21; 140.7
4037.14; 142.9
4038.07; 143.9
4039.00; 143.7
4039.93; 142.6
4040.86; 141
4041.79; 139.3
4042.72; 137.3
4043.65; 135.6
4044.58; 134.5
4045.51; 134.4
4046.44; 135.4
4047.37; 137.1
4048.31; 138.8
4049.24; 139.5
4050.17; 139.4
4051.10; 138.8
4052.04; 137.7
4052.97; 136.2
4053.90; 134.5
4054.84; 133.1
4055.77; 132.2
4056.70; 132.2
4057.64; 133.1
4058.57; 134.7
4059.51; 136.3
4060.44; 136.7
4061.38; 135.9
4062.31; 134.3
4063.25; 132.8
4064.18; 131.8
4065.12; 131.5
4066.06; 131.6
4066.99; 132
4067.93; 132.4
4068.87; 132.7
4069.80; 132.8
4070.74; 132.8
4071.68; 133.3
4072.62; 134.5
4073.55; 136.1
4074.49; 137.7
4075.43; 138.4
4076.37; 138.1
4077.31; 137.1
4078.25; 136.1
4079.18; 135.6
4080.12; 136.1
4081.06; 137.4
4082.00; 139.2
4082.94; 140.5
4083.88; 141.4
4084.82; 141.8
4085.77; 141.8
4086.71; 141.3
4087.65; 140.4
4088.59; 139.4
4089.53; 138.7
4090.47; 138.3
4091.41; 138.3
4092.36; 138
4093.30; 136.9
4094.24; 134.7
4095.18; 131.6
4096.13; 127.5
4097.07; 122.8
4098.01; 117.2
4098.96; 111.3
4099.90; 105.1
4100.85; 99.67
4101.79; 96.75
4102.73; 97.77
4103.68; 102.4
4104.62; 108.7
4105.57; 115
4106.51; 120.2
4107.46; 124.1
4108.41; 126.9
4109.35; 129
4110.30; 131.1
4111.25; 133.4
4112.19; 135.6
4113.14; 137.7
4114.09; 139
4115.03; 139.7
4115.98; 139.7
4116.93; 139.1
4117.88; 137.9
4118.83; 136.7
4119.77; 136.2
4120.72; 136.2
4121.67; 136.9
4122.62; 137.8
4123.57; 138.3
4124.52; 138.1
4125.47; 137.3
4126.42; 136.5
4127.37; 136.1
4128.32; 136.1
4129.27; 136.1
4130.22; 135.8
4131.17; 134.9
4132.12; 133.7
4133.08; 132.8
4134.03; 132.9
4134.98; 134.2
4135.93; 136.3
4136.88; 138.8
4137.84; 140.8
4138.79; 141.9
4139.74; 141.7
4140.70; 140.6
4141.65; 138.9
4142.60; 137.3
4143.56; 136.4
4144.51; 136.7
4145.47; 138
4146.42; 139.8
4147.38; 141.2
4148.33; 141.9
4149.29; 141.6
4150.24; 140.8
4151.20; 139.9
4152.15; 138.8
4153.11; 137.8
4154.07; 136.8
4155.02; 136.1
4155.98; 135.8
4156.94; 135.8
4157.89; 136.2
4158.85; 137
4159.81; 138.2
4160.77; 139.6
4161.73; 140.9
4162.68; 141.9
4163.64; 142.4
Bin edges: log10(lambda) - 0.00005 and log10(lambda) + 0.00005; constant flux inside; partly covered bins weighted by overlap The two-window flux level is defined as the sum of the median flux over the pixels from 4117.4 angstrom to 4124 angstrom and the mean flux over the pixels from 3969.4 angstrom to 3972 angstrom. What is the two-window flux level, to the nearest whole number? 193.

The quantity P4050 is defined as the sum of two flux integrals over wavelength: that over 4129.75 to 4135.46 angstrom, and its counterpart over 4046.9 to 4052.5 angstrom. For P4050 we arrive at 1541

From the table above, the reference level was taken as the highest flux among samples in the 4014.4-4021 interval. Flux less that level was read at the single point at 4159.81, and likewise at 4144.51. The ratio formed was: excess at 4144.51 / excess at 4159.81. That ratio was 1.3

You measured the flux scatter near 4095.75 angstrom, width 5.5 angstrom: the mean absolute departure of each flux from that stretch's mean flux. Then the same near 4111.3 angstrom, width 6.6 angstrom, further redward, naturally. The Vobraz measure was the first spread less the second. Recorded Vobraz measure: 2.3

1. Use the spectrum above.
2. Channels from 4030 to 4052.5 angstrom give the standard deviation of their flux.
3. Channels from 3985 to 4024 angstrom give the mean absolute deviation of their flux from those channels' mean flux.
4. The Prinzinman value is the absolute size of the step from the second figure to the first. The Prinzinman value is 0.8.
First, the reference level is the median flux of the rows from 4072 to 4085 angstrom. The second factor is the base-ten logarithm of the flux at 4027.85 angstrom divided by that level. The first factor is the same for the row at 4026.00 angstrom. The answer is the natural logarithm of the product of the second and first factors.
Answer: -10.7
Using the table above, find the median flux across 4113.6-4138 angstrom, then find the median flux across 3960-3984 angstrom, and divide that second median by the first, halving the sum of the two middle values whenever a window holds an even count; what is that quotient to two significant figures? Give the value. 0.76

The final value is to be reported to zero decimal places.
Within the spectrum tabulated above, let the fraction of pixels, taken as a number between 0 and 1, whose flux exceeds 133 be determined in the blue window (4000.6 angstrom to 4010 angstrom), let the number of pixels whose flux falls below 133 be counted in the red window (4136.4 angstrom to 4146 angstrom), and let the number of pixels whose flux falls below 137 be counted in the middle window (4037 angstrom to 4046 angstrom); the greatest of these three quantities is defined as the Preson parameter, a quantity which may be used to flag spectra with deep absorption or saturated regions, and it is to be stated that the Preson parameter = 3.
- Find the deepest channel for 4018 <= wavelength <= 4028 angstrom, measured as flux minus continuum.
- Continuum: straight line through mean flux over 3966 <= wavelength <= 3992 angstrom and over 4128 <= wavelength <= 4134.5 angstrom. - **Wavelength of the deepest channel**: 4027.85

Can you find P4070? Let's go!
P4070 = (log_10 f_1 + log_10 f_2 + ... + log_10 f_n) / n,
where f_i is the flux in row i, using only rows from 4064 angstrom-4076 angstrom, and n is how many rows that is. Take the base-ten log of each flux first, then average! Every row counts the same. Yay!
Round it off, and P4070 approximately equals 2.13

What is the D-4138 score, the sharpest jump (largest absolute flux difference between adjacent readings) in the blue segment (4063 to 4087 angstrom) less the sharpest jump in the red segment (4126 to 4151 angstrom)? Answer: -0.7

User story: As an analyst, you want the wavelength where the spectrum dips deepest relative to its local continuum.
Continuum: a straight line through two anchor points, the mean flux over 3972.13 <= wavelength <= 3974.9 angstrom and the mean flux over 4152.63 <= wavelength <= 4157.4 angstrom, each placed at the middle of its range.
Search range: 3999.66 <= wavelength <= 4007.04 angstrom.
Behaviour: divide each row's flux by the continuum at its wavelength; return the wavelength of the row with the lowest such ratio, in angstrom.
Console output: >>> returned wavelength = 4006.58 angstrom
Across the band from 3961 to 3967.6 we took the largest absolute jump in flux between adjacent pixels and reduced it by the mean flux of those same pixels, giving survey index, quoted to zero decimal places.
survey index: -77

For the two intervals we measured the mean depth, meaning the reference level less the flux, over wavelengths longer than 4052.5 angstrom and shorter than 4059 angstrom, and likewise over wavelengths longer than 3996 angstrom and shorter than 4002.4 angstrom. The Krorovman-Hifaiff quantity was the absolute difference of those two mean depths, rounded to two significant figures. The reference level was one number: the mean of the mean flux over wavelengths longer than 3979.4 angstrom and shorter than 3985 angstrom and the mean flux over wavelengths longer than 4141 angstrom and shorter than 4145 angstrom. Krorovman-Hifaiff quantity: 1.9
